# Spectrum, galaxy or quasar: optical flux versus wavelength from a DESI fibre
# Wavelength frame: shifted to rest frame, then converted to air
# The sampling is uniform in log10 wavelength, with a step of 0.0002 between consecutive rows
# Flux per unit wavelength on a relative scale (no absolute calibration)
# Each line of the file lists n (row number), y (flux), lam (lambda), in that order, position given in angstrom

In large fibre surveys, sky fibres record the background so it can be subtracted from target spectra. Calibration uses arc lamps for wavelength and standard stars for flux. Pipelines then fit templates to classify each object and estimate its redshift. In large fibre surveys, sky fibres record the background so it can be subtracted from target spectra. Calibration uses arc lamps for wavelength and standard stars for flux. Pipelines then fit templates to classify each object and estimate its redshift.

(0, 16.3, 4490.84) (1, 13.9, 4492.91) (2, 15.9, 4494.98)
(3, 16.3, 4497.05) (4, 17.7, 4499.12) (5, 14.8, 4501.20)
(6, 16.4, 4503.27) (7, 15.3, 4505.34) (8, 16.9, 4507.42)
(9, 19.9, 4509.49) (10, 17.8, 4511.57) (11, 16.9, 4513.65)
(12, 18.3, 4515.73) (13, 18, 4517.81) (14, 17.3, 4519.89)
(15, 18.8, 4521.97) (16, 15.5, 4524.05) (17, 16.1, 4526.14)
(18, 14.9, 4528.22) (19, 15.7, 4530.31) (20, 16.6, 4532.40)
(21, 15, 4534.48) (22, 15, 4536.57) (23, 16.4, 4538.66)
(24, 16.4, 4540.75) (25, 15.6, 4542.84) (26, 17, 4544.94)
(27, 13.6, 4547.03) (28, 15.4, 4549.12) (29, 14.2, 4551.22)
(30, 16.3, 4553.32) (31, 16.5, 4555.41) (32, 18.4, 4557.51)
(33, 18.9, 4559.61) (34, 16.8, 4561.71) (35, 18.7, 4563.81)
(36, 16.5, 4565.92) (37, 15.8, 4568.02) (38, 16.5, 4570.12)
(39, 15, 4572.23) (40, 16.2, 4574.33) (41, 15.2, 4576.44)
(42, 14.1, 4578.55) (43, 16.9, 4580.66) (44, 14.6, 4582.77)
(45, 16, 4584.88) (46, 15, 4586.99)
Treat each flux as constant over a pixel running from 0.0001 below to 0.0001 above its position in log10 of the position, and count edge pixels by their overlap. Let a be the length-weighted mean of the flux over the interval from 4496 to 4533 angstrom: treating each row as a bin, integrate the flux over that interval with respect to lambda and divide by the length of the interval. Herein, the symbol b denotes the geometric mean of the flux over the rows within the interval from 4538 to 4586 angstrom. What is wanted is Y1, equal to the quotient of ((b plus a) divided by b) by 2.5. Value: 0.819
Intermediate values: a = 16.8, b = 16.1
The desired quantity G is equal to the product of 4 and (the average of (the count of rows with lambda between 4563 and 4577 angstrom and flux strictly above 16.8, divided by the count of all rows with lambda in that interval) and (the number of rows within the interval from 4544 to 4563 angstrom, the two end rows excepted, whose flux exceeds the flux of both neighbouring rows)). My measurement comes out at 4.3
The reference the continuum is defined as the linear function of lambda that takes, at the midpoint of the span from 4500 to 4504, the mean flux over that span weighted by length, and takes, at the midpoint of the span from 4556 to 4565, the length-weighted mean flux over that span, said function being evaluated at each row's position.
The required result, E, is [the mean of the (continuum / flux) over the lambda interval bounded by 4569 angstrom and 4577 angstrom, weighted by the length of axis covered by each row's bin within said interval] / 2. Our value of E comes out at 0.59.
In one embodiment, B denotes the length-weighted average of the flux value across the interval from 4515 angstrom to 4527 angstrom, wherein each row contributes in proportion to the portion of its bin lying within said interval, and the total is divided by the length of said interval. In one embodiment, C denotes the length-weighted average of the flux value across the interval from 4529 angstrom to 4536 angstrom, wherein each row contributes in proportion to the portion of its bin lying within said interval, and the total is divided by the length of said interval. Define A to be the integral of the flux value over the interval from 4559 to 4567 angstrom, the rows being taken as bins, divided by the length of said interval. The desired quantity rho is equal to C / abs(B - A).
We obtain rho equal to 49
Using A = 17.6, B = 17.3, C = 15.7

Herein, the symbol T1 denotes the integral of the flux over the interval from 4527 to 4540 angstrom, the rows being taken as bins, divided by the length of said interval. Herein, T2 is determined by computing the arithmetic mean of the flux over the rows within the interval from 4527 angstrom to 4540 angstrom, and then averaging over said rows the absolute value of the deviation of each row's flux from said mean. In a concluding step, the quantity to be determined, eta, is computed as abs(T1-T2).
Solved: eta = 15.0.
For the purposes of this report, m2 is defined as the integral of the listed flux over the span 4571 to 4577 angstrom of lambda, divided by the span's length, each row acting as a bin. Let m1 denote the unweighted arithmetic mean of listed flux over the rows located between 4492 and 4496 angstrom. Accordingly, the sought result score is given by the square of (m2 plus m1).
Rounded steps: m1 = 14.9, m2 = 15.5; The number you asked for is 925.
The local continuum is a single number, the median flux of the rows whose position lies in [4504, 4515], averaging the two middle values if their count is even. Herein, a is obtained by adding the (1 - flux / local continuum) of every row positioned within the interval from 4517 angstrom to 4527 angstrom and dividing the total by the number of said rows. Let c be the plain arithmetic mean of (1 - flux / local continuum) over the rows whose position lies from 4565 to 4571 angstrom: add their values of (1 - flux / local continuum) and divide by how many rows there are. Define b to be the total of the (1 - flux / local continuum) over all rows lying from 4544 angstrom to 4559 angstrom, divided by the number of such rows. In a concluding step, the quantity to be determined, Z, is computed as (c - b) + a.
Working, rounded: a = -0.01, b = 0.06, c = 0.04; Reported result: -0.04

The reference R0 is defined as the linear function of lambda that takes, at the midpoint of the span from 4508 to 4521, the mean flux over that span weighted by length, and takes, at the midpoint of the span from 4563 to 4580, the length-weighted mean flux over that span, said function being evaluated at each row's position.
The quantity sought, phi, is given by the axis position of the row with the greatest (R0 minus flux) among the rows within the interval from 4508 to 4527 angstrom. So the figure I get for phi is 4524.05 angstrom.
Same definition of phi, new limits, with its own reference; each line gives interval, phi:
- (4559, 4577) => 4572.23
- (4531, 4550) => 4547.03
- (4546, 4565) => 4547.03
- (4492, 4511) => 4492.91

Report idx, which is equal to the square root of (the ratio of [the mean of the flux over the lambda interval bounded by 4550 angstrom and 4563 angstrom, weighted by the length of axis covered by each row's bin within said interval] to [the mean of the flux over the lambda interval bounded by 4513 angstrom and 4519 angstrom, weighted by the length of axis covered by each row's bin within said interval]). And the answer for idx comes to 0.97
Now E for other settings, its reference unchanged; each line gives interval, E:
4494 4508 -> 0.48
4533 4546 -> 0.54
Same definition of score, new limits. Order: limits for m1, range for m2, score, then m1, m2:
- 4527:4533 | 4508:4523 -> 1145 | 15.7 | 18.1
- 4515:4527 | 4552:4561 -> 1207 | 17.3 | 17.4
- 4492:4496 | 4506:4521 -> 1070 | 14.9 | 17.8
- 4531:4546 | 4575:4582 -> 986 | 16.0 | 15.4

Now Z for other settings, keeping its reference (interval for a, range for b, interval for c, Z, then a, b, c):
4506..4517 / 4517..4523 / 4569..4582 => 0.08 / -0.06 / -0.07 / 0.07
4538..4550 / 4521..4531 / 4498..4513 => 0.02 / 0.07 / 0.04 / 0.00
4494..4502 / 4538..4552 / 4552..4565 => -0.08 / 0.04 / 0.08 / -0.04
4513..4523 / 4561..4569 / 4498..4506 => 0.00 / -0.06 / 0.00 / 0.05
